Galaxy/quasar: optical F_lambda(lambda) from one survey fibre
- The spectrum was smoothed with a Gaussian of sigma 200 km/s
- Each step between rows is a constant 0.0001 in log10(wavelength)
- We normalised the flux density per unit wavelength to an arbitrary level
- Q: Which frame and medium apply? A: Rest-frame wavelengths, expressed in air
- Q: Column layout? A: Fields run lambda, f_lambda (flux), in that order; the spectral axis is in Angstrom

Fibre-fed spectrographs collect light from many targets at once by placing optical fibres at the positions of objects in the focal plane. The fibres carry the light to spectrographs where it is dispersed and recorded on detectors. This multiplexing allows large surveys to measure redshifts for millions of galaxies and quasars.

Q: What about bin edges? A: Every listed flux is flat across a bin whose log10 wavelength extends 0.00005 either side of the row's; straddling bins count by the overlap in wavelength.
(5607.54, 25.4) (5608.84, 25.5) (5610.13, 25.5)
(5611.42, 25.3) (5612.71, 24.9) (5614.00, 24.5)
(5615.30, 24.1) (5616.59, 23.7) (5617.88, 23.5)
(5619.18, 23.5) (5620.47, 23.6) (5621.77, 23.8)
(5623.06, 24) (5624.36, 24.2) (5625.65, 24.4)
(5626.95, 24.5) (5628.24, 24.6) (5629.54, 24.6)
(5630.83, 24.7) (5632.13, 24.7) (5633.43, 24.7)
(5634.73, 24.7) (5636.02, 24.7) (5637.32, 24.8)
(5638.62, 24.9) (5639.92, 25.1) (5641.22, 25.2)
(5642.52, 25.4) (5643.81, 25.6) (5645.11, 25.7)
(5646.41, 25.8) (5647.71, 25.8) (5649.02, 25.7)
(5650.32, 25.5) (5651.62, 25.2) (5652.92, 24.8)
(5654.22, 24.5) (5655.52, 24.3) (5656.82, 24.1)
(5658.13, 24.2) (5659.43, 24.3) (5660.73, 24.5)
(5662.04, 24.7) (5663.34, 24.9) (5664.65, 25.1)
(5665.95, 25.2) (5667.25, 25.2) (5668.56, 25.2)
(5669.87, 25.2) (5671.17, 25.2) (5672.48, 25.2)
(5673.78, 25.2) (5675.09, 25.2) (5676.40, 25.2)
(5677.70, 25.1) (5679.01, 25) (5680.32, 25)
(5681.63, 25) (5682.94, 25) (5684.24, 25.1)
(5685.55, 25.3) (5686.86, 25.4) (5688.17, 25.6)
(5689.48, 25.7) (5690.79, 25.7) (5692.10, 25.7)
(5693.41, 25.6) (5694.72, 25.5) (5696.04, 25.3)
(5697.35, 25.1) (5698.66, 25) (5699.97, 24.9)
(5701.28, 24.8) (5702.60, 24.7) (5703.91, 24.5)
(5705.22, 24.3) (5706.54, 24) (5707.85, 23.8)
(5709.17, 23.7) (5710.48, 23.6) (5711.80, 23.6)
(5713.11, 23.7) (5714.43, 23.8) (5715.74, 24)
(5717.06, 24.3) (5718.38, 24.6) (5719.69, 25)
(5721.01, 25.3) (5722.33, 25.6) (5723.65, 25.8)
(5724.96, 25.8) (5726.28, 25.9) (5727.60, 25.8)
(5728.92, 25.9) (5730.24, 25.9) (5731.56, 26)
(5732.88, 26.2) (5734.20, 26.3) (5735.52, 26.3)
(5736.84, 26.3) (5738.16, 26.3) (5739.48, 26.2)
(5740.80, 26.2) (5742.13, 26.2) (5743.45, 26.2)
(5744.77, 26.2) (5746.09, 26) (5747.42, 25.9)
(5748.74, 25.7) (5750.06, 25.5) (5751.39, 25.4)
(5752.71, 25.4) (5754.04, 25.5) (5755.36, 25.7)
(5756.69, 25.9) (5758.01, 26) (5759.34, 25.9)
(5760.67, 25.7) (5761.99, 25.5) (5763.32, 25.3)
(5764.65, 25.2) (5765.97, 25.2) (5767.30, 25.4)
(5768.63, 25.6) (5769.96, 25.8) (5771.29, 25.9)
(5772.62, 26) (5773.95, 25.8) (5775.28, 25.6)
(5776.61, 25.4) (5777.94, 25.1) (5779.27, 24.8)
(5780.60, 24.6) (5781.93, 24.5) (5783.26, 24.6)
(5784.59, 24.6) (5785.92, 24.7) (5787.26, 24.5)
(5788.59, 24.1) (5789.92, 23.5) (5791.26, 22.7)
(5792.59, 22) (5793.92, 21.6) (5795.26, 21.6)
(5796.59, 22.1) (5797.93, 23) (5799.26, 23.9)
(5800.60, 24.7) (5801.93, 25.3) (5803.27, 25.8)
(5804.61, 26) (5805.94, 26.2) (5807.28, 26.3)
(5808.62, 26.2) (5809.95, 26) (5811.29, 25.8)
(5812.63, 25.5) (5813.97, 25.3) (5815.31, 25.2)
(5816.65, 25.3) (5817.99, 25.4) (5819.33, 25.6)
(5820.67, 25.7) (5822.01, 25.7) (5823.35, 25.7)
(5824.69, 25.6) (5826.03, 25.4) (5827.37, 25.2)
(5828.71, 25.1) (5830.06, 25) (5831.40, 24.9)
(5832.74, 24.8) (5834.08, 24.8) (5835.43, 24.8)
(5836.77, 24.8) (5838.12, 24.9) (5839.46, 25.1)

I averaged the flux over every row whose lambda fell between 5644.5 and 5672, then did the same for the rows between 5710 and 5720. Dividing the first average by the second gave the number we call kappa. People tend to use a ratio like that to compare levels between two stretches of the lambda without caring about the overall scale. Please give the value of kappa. 1.04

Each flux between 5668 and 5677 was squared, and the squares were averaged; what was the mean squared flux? 635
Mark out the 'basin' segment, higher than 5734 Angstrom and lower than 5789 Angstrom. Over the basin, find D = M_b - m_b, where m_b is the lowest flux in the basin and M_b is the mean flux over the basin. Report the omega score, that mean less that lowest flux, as 1.4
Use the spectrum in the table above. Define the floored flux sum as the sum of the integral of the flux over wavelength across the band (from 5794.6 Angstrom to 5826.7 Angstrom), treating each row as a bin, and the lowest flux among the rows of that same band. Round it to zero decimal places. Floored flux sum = 829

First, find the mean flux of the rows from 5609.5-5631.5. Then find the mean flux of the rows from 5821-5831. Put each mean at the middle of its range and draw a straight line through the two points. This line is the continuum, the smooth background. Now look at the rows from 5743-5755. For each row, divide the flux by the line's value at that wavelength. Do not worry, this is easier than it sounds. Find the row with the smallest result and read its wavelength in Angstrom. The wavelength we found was 5752.71 Angstrom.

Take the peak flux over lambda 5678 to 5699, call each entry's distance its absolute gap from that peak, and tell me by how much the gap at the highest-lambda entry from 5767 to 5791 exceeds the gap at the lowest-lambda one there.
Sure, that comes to 1.9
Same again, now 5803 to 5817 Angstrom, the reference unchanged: 0.3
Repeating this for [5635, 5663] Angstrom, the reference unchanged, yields 0.0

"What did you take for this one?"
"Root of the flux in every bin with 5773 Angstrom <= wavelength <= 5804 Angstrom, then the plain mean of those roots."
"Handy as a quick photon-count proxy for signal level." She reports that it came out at 4.91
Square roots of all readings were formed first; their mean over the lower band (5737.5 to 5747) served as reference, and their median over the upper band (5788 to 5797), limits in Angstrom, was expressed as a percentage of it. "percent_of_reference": 92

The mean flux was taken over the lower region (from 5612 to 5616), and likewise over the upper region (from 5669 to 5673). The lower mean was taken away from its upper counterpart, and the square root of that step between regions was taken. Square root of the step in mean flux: 0.8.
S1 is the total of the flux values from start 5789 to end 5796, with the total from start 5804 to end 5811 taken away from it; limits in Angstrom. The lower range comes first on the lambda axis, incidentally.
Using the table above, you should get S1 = -19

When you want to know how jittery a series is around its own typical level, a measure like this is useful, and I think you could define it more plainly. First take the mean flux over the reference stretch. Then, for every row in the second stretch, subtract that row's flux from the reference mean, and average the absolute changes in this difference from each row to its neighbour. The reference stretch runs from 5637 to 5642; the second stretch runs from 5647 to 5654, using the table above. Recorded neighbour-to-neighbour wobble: 0.25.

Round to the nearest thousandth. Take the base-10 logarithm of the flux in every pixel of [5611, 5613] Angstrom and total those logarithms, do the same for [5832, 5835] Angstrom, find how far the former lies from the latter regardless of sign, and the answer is 0.010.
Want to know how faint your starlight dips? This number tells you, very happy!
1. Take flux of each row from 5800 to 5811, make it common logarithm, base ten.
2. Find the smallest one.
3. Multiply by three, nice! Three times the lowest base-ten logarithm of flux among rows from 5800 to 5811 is 4.18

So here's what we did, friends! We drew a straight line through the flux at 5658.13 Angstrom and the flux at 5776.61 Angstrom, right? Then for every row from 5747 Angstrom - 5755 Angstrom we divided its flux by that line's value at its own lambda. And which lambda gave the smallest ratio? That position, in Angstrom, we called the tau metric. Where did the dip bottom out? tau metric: 5752.71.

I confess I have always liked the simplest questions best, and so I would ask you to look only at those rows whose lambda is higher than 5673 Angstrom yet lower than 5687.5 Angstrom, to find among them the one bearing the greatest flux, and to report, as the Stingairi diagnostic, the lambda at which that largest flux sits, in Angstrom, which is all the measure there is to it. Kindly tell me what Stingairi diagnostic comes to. 5686.86 Angstrom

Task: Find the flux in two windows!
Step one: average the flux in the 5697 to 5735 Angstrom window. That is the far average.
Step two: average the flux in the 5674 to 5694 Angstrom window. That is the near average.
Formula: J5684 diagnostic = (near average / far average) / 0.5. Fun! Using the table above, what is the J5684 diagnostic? 2.03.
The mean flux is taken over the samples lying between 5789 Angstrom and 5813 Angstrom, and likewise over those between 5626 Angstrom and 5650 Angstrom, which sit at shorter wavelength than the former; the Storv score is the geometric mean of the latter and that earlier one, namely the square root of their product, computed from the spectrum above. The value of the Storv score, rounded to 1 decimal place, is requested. 24.7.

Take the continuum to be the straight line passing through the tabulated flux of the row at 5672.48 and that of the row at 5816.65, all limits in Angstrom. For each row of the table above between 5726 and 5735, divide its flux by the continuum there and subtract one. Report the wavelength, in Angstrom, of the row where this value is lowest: 5727.60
